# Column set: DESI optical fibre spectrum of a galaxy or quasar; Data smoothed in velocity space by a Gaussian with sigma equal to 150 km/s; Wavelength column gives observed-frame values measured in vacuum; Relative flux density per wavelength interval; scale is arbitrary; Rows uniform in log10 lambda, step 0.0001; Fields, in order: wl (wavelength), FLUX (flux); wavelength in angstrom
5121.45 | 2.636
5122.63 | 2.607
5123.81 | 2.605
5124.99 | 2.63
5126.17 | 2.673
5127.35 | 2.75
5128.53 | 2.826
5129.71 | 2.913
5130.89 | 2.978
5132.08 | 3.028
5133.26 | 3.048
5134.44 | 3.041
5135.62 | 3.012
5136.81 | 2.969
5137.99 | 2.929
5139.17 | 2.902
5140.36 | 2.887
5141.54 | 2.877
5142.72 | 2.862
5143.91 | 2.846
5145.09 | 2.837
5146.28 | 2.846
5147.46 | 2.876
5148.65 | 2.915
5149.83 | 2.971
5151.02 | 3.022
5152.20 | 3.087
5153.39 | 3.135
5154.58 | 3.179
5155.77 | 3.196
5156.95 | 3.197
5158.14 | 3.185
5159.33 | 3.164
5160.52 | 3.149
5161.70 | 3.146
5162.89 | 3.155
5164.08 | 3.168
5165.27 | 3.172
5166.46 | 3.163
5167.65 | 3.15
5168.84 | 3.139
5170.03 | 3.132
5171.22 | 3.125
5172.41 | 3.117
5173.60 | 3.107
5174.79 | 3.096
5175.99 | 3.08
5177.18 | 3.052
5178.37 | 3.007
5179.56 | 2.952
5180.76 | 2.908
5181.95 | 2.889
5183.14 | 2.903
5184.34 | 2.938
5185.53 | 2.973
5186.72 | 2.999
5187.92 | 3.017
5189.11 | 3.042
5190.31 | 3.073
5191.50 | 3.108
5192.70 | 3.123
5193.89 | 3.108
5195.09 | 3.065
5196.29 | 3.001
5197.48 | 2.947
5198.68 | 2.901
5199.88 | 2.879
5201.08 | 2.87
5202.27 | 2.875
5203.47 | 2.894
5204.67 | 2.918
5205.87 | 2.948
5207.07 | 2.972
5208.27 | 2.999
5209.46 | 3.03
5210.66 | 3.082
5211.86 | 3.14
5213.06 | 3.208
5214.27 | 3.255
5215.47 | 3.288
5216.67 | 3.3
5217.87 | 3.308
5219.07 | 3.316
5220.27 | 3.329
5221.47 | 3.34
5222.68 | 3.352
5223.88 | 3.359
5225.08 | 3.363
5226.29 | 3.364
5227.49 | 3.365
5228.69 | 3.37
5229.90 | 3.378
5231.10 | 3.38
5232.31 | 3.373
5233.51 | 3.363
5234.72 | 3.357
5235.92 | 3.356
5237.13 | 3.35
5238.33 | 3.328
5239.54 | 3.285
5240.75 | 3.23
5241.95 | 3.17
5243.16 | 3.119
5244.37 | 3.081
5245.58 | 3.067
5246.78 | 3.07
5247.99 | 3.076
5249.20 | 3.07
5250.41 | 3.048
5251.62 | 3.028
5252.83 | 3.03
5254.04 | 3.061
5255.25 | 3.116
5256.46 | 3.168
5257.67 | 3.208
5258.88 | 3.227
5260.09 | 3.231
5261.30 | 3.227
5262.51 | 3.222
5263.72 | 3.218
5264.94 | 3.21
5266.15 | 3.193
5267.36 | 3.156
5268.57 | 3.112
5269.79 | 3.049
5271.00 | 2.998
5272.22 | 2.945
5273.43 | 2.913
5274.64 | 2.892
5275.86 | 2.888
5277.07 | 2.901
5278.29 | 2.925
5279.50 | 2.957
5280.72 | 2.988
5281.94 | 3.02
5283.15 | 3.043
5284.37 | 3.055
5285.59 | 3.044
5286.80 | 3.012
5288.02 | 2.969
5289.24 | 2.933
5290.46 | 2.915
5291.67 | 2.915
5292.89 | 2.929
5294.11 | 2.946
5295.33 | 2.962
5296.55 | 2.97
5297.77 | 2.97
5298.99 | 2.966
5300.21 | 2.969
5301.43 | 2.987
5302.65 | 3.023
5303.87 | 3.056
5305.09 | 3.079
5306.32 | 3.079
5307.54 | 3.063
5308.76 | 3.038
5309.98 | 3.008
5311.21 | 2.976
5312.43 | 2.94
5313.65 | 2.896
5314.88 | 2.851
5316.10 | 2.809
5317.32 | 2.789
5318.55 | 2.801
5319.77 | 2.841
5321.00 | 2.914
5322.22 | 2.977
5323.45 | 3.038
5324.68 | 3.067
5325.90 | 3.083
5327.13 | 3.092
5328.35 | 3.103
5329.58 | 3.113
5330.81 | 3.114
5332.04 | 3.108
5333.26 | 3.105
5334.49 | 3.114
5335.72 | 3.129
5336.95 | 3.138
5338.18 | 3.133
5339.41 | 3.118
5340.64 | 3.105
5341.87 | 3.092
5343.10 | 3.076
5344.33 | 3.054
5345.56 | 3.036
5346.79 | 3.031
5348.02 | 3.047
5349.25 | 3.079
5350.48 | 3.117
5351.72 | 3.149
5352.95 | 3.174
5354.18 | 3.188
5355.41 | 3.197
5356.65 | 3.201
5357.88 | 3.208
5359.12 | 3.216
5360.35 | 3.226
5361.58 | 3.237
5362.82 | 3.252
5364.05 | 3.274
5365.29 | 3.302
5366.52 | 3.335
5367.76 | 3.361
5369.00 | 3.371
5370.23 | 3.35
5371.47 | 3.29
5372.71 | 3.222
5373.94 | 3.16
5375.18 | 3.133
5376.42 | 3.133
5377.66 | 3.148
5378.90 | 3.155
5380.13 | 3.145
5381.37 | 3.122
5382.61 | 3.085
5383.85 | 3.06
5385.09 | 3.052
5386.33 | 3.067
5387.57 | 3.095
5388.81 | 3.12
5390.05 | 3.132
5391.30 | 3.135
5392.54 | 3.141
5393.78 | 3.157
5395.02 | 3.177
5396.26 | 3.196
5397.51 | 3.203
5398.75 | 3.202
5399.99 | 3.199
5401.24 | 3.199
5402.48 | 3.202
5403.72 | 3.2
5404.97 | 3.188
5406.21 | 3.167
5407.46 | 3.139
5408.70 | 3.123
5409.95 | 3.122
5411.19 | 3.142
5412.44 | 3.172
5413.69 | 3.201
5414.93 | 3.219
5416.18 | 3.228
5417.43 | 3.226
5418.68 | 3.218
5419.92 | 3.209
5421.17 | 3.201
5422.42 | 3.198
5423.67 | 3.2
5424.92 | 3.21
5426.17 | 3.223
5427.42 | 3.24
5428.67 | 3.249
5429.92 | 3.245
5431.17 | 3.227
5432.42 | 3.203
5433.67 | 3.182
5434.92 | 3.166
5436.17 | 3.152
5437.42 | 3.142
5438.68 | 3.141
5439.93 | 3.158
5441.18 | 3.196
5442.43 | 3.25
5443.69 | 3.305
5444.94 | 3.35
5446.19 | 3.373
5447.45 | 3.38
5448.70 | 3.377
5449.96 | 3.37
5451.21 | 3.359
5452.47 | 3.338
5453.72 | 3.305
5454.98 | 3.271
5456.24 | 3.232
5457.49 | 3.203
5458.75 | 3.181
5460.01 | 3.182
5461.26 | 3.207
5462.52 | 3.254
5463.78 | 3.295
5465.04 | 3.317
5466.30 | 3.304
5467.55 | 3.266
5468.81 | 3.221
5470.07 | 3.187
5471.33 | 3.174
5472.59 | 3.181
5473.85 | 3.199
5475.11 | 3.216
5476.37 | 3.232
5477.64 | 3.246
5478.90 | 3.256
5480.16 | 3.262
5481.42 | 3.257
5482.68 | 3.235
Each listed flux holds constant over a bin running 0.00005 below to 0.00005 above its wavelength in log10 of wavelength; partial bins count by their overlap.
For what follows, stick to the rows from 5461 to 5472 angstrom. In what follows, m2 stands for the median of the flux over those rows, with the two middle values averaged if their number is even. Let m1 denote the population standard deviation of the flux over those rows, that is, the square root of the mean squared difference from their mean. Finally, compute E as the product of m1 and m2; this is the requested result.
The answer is 0.16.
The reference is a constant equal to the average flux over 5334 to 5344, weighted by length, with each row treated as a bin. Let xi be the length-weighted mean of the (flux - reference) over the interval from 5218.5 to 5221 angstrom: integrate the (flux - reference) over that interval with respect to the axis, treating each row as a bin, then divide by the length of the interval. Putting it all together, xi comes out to 0.21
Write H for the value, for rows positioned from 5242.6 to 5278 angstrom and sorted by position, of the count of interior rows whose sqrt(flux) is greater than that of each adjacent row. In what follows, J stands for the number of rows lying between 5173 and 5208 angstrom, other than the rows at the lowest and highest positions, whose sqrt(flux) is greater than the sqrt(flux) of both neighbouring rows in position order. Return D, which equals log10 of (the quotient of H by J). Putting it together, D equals 0.3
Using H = 2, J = 1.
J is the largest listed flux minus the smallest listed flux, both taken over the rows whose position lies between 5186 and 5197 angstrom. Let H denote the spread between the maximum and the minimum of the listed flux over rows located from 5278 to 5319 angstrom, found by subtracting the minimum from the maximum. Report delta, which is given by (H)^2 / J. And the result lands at 0.68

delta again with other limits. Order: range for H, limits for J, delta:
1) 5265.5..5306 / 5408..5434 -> 0.73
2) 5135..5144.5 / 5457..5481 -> 0.19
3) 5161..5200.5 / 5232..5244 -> 0.34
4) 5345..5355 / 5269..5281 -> 0.15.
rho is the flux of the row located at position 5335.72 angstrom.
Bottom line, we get 3.129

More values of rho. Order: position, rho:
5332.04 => 3.108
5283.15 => 3.043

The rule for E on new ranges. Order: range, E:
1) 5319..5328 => 0.27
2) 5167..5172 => 0.03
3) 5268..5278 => 0.23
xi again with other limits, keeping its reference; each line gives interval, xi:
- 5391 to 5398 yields 0.06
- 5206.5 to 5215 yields -0.01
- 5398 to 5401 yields 0.09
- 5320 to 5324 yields -0.15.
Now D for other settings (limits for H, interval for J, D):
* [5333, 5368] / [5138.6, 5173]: -0.3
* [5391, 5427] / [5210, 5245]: 0.5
